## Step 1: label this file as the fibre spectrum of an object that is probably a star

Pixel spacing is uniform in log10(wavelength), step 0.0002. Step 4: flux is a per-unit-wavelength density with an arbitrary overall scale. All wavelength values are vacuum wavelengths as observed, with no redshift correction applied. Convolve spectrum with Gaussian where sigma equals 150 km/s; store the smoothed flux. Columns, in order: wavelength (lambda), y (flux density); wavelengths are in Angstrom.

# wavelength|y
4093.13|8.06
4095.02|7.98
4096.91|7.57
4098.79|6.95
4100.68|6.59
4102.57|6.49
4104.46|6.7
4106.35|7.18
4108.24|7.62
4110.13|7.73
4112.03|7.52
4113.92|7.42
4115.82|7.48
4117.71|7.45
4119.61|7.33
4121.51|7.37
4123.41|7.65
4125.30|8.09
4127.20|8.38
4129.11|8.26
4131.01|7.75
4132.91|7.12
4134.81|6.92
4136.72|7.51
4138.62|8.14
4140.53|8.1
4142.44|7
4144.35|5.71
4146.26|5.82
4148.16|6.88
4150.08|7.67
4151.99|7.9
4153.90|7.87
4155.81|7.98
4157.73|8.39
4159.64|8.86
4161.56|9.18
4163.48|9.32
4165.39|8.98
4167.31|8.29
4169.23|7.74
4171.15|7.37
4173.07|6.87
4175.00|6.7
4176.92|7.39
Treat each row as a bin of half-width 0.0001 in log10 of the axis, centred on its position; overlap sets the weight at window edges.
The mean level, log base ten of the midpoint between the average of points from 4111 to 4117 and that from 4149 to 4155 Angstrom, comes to 0.883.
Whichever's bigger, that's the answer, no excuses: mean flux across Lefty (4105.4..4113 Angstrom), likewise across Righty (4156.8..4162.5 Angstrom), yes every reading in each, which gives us 8.8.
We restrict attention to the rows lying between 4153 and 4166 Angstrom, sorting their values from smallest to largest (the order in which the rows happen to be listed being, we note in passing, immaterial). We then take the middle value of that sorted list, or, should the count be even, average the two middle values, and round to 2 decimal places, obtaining 8.86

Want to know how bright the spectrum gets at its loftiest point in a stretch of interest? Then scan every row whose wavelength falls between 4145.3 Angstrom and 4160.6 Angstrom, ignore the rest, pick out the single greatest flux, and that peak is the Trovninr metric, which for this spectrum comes 8.86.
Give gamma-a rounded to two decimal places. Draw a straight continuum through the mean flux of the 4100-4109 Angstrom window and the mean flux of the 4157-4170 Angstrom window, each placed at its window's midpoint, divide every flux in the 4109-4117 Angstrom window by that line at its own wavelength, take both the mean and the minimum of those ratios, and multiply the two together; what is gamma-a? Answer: 1.08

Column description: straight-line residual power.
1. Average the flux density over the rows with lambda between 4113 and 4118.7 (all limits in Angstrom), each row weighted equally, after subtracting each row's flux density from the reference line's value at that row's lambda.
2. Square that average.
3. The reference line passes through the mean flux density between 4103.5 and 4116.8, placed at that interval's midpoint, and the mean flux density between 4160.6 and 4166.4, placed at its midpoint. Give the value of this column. 0.0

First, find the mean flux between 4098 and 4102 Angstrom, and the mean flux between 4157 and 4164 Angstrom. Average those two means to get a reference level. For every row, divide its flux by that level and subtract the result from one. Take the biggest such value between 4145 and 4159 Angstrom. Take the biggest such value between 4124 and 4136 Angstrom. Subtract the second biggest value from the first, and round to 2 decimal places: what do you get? 0.14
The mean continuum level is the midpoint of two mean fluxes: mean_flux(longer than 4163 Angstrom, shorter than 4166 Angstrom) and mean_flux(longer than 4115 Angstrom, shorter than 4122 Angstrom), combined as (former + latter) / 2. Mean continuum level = 8.3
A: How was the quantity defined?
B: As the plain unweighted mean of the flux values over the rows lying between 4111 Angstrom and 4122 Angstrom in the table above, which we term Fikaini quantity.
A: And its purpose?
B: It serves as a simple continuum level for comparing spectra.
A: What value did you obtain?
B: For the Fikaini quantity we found 7.4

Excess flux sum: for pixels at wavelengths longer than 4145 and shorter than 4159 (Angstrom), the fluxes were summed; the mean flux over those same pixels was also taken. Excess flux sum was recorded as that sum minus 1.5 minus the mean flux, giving 44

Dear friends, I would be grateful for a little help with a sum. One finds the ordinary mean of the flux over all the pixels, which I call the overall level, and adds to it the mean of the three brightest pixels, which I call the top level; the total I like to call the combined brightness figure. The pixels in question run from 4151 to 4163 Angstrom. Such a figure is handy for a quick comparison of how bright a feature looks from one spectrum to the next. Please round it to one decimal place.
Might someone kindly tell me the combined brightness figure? 17.2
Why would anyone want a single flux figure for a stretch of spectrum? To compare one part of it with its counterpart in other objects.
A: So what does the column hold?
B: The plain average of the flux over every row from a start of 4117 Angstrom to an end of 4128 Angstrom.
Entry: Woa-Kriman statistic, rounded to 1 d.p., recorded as 7.7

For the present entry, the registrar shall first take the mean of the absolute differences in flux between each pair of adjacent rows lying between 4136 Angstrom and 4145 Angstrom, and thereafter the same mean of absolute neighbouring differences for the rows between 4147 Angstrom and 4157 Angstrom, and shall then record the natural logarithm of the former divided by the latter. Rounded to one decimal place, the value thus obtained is 1.0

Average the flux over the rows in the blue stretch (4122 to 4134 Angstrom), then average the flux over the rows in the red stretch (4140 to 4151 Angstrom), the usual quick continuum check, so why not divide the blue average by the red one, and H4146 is 1.15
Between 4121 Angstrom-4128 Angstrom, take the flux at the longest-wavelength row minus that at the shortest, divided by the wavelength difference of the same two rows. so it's 0.18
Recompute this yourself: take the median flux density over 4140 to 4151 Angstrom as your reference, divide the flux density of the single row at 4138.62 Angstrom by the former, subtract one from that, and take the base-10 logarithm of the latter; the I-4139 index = -0.76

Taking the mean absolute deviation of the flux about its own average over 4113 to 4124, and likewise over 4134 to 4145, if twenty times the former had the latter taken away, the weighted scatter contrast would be 1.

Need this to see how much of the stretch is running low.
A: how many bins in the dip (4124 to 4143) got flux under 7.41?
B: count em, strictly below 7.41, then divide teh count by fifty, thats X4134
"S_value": 0.060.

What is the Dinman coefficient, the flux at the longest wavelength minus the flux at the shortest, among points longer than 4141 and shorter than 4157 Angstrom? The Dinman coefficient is 1.0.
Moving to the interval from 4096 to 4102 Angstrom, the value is -1.0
